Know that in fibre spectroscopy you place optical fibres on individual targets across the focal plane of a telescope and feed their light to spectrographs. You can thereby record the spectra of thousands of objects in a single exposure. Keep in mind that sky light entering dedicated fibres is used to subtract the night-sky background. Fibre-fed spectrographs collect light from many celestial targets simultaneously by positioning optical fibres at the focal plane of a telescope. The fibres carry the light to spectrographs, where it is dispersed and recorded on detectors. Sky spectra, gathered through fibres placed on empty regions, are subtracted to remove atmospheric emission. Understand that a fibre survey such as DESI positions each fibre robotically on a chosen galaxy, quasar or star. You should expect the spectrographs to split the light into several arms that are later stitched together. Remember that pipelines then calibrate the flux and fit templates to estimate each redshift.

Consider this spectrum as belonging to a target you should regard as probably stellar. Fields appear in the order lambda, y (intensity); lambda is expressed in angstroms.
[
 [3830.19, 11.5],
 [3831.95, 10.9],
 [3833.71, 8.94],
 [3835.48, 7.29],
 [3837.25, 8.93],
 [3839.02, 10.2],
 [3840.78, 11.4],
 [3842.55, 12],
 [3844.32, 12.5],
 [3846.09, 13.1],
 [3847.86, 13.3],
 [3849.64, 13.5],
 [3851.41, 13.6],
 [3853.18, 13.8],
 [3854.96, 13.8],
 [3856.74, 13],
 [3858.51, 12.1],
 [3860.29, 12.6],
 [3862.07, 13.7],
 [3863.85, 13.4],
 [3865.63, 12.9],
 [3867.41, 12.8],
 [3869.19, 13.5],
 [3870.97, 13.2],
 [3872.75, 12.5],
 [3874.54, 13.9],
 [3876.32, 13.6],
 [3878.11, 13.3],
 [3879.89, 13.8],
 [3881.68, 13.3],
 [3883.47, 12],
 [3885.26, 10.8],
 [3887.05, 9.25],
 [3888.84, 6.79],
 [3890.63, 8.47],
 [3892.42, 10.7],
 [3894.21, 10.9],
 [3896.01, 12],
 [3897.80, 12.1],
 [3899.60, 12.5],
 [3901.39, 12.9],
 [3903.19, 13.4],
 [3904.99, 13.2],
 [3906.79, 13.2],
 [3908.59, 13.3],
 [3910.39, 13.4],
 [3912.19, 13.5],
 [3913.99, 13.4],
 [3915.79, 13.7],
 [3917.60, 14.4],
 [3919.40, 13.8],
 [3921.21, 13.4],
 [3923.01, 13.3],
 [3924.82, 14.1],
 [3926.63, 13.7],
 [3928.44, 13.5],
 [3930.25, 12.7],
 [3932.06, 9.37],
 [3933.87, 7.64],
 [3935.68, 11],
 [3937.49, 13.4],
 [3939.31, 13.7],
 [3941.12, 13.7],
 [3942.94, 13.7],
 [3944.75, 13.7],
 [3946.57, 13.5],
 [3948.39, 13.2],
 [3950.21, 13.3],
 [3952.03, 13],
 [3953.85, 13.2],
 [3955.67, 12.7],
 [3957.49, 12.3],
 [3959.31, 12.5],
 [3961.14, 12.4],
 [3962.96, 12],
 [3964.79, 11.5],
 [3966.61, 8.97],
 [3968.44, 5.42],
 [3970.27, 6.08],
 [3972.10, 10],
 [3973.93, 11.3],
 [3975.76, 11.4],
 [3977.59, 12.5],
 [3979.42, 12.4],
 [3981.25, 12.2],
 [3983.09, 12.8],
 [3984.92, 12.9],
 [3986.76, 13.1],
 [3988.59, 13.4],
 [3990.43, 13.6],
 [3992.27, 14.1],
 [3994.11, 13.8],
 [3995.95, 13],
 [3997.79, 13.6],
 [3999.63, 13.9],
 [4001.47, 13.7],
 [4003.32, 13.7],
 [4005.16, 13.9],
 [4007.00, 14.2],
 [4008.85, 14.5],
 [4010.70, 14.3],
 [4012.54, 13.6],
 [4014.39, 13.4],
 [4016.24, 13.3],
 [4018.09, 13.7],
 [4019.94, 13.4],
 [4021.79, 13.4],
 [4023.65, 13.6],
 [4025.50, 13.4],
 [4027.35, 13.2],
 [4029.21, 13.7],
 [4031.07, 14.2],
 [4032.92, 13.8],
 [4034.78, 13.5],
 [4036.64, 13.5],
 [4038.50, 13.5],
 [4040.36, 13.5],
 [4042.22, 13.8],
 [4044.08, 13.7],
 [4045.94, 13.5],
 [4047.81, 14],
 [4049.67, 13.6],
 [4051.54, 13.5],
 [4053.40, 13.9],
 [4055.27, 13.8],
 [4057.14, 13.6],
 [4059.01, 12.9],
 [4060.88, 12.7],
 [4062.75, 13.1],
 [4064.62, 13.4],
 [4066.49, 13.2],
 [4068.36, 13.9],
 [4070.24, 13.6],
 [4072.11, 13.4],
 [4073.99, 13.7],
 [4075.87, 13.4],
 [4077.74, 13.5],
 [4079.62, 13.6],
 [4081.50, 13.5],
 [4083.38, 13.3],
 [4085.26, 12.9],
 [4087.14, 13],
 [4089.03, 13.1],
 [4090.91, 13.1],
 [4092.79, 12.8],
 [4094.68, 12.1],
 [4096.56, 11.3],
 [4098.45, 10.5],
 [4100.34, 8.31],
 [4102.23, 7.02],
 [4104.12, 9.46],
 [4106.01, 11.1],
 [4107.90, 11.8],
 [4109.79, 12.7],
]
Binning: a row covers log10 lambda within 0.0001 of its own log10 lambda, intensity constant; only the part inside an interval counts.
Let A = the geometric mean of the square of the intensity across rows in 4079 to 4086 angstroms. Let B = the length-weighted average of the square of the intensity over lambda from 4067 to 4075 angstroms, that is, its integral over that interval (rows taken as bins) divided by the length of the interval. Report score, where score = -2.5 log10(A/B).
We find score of 0.05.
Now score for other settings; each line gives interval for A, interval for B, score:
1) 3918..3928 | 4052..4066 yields -0.05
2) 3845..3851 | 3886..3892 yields -0.96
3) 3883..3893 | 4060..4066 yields 0.69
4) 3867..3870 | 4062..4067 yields 0.02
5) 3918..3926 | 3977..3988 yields -0.16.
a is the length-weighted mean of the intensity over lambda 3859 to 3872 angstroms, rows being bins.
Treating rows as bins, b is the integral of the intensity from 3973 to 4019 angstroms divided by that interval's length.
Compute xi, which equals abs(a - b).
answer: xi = 0.18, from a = 13.1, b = 13.3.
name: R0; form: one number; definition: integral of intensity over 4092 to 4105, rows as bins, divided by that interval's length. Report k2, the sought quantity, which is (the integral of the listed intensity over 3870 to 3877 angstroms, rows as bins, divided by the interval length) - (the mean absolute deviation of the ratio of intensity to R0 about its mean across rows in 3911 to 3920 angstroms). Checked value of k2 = 13.3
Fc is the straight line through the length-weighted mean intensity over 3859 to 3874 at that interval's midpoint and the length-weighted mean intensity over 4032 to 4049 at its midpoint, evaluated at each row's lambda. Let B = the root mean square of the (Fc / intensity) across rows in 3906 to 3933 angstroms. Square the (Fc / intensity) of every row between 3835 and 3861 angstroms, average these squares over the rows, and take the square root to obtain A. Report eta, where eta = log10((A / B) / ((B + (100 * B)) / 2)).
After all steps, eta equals -1.66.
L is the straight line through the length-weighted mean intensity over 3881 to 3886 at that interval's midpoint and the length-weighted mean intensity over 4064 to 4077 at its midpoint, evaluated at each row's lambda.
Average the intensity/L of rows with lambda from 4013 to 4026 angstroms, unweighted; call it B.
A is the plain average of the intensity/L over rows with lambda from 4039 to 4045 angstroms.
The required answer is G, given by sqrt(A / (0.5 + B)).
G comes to 0.821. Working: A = 1.03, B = 1.03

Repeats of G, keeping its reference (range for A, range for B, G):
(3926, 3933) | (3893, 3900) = 0.820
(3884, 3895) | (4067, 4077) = 0.723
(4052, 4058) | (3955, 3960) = 0.830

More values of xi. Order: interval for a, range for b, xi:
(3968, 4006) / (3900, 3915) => 0.96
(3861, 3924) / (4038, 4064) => 0.92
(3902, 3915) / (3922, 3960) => 0.61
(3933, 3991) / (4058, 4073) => 1.33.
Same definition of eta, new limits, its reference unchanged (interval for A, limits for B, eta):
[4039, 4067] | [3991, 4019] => -1.68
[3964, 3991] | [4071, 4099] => -1.63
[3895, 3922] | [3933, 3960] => -1.78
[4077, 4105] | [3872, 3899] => -1.77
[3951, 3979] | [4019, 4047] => -1.57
